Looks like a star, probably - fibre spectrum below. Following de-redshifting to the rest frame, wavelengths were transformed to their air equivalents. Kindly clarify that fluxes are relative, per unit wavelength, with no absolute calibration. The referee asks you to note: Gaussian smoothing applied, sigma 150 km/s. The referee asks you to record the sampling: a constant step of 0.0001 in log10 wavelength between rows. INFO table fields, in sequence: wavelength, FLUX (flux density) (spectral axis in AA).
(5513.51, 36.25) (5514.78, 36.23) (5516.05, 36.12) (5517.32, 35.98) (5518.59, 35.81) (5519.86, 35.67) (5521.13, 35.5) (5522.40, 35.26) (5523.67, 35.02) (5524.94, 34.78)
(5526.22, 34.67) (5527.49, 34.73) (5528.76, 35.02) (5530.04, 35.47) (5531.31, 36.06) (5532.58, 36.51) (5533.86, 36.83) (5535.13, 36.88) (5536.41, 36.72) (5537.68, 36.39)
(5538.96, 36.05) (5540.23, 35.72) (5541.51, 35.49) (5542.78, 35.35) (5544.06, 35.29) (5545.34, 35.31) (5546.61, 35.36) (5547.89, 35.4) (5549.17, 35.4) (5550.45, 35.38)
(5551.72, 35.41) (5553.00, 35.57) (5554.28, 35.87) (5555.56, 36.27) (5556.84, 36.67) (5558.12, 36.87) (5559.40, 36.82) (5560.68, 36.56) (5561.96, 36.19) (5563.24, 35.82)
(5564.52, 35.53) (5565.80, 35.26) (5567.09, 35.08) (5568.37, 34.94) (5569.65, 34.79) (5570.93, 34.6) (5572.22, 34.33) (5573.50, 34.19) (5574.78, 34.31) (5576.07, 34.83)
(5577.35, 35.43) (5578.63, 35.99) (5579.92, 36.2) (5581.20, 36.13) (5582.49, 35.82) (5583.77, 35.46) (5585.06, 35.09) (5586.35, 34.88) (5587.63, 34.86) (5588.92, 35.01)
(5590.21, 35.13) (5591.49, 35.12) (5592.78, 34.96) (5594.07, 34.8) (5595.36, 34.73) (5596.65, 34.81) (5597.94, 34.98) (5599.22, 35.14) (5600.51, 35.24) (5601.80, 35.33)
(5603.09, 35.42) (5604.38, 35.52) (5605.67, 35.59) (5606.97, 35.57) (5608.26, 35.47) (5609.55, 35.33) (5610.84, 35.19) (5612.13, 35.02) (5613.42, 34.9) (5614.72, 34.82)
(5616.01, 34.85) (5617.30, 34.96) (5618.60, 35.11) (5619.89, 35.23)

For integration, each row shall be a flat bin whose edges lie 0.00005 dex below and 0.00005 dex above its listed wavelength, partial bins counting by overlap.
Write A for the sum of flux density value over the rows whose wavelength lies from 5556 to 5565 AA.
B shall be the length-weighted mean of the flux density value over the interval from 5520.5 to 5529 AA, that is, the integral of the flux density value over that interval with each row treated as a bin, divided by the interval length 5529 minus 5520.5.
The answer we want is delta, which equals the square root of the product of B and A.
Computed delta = 94.4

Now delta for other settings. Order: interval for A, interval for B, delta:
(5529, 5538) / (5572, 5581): 94.7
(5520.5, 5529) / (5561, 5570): 93.2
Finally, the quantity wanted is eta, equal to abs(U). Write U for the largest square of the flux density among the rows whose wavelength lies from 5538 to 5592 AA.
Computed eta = 1359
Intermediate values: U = 1359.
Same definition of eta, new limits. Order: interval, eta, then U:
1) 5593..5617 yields 1267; 1267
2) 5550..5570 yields 1359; 1359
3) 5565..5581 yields 1310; 1310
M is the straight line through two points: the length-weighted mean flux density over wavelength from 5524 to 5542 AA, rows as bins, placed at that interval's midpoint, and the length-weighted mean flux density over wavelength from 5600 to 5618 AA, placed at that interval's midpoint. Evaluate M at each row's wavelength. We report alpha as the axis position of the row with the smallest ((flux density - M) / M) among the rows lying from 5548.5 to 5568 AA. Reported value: 5567.09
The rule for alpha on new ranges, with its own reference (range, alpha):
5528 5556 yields 5528.76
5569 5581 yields 5573.50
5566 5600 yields 5573.50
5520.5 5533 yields 5526.22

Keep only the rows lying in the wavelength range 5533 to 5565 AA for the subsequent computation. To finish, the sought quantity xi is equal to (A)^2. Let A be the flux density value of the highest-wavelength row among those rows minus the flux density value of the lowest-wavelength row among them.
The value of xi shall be 1.7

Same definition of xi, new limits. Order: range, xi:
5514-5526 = 2.1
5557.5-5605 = 1.8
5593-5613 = 0.0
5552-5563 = 0.4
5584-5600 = 0.0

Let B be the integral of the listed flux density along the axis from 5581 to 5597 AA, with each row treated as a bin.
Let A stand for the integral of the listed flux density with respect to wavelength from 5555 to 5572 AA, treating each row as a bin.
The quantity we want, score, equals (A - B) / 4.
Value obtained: 12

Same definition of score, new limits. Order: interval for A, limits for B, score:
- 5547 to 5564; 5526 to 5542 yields 9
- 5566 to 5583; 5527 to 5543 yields 5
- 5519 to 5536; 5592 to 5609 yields 2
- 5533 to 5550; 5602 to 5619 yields 3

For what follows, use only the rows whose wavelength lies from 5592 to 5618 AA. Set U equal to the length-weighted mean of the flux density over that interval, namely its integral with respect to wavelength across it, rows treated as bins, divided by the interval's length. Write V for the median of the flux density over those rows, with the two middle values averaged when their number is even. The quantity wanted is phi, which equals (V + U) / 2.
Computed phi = 35.1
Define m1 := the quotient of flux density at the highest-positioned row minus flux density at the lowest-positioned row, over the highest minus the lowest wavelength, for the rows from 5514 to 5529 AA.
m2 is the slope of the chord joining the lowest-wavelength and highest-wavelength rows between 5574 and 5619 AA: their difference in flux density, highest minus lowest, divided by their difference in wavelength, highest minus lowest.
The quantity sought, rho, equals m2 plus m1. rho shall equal -0.07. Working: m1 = -0.087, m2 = 0.02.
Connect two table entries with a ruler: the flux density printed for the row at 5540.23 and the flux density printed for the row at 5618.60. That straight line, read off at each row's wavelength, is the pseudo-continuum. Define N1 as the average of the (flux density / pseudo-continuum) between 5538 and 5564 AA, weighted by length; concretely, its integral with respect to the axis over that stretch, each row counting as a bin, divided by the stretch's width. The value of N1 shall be 1.01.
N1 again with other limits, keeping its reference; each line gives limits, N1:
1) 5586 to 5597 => 0.99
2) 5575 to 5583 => 1.01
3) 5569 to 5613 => 1.00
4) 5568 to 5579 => 0.98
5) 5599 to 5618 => 1.00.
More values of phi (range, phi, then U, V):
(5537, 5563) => 35.8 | 35.88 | 35.6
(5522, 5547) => 35.5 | 35.66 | 35.4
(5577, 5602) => 35.2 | 35.26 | 35.1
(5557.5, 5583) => 35.5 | 35.48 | 35.5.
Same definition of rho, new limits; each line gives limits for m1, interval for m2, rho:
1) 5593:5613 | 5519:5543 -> 0.00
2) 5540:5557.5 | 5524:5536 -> 0.26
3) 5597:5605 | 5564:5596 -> 0.06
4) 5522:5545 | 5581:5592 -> -0.10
